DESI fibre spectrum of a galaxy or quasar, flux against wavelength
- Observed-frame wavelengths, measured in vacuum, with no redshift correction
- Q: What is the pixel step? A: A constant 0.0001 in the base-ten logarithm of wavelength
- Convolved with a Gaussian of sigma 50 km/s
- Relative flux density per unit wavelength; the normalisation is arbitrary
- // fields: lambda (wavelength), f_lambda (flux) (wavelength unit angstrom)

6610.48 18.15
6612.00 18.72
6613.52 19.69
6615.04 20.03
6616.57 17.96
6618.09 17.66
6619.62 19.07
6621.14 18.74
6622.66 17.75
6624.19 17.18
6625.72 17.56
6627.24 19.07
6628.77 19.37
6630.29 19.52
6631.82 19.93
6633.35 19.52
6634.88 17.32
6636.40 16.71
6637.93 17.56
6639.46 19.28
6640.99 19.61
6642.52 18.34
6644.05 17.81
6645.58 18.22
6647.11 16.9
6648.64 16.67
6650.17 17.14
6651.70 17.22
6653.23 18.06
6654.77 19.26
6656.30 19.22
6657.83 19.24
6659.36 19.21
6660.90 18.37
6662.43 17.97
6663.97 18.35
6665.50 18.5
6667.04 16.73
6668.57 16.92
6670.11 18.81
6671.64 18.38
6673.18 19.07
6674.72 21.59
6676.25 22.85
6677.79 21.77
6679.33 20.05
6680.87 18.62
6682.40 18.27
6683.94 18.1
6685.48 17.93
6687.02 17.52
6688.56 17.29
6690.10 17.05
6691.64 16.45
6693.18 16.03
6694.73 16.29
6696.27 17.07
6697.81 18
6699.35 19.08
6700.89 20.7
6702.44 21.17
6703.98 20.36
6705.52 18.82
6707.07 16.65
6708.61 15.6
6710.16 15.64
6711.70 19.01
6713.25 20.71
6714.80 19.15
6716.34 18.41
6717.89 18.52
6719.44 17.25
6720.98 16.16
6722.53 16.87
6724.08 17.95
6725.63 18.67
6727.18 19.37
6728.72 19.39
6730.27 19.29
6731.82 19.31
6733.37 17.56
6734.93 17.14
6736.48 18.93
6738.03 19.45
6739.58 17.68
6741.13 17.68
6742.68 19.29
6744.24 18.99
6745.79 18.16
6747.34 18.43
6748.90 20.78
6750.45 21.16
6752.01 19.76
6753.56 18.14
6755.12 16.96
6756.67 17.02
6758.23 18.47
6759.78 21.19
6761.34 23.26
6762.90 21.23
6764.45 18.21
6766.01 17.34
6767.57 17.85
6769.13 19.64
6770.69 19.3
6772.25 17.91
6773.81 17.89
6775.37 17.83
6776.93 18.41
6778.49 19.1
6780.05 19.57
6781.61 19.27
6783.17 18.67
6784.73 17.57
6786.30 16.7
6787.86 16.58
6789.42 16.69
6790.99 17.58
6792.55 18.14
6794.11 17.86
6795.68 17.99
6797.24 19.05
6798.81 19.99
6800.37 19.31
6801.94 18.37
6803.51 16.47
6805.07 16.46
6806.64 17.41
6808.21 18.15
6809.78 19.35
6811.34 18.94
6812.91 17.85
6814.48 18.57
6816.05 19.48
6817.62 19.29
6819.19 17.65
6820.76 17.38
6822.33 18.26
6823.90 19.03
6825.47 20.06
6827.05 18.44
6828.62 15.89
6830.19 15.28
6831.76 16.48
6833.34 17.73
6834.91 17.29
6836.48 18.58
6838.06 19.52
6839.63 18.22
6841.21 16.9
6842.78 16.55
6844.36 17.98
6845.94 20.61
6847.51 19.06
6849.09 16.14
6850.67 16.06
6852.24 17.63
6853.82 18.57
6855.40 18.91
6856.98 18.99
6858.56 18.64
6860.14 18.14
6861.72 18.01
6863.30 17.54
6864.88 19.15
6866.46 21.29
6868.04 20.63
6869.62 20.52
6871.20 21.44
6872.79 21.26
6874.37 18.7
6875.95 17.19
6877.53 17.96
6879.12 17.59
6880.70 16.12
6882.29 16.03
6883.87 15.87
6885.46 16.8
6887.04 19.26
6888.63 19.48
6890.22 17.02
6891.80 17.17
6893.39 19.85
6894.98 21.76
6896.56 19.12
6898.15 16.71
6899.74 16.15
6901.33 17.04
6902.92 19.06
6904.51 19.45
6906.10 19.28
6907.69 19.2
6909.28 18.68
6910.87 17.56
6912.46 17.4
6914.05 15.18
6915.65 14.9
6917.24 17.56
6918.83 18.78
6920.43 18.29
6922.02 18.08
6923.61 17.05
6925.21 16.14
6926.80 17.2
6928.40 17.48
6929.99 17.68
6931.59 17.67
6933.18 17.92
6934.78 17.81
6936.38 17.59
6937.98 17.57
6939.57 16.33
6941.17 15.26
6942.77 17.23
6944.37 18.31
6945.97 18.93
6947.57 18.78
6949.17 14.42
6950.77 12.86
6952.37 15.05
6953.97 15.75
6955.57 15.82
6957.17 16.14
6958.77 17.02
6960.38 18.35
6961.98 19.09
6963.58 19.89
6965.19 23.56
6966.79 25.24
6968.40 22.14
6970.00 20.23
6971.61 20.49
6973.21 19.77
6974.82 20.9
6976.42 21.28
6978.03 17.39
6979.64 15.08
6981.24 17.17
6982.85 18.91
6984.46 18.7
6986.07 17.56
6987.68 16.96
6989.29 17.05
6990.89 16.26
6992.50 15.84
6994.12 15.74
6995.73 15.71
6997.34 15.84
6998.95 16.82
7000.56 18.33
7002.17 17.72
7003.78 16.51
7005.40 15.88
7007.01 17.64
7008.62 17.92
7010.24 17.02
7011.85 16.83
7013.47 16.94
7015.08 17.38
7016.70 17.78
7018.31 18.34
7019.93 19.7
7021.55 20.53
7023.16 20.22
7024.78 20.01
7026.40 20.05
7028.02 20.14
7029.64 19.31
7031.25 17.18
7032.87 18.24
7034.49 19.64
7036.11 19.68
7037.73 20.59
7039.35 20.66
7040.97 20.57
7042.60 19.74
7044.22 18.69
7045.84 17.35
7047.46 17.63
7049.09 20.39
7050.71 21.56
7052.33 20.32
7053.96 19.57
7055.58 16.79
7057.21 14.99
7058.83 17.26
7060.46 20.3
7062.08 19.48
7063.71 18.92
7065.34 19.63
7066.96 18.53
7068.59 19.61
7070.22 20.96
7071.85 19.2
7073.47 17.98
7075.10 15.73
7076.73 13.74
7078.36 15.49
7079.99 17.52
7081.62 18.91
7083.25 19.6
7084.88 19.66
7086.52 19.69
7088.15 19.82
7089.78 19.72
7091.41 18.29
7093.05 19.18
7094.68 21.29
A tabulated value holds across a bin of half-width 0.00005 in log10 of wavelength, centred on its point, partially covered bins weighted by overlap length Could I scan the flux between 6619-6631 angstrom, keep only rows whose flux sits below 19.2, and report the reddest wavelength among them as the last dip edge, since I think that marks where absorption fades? 6627.24 angstrom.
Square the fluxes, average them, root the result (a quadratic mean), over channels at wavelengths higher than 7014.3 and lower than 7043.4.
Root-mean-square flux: 19.5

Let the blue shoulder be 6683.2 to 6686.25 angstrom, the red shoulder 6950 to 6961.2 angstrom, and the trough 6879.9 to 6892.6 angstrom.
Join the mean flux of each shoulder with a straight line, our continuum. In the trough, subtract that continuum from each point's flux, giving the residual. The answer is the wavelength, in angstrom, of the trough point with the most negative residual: 6883.87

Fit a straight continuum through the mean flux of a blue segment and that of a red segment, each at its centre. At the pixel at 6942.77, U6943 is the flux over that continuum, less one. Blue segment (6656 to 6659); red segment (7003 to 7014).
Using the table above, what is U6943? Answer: -0.009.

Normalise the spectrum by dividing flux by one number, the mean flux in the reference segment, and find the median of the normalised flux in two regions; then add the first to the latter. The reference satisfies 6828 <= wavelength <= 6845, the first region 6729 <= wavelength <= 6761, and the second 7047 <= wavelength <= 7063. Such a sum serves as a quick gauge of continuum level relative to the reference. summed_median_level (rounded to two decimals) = 2.21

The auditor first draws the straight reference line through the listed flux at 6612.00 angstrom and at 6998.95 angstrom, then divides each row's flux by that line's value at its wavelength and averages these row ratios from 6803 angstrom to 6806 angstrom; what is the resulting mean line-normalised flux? 0.93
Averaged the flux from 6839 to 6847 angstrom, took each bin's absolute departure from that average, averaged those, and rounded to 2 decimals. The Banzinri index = 1.09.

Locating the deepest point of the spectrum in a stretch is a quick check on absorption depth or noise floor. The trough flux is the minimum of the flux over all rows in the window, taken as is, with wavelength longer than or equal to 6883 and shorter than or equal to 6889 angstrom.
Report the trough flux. 15.87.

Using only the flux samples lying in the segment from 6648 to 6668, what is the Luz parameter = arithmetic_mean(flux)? 18.15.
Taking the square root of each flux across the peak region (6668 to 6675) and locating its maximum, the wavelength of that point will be 6674.72 angstrom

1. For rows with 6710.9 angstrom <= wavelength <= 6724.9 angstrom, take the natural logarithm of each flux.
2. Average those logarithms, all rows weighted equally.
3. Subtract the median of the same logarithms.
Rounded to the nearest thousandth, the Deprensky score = -0.013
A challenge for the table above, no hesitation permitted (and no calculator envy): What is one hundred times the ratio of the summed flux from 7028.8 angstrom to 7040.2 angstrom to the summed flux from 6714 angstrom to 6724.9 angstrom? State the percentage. 109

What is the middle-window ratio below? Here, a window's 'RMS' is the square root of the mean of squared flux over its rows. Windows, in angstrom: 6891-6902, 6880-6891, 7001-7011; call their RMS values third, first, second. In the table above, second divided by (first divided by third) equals 18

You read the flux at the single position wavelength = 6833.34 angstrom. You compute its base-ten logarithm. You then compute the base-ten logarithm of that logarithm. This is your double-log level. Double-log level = 0.096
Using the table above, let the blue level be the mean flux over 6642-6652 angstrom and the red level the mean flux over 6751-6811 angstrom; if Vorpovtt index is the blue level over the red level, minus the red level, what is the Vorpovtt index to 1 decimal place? -17.5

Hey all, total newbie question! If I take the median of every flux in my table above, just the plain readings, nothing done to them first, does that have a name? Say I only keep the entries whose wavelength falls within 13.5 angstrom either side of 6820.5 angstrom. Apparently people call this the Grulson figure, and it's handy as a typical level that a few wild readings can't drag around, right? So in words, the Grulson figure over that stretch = 18.3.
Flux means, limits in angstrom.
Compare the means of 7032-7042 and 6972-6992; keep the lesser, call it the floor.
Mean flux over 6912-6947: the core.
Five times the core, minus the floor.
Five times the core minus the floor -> 68.4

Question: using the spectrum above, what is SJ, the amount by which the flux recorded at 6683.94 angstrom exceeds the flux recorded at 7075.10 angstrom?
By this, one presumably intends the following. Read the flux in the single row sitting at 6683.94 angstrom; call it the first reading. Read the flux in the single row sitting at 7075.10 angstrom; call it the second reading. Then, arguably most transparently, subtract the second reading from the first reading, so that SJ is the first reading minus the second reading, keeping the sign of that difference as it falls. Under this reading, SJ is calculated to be 2.4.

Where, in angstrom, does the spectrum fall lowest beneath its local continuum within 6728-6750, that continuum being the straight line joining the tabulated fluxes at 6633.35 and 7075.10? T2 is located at 6734.93 angstrom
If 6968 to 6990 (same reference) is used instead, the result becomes 6979.64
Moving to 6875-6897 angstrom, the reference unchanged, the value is 6883.87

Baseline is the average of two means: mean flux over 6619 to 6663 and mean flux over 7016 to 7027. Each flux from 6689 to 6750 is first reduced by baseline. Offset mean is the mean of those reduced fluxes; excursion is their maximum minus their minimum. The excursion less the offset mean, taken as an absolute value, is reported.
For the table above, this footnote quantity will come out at 6.2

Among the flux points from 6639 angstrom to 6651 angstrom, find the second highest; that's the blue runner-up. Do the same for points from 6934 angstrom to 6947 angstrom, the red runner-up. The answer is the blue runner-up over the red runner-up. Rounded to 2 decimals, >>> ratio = 1.05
